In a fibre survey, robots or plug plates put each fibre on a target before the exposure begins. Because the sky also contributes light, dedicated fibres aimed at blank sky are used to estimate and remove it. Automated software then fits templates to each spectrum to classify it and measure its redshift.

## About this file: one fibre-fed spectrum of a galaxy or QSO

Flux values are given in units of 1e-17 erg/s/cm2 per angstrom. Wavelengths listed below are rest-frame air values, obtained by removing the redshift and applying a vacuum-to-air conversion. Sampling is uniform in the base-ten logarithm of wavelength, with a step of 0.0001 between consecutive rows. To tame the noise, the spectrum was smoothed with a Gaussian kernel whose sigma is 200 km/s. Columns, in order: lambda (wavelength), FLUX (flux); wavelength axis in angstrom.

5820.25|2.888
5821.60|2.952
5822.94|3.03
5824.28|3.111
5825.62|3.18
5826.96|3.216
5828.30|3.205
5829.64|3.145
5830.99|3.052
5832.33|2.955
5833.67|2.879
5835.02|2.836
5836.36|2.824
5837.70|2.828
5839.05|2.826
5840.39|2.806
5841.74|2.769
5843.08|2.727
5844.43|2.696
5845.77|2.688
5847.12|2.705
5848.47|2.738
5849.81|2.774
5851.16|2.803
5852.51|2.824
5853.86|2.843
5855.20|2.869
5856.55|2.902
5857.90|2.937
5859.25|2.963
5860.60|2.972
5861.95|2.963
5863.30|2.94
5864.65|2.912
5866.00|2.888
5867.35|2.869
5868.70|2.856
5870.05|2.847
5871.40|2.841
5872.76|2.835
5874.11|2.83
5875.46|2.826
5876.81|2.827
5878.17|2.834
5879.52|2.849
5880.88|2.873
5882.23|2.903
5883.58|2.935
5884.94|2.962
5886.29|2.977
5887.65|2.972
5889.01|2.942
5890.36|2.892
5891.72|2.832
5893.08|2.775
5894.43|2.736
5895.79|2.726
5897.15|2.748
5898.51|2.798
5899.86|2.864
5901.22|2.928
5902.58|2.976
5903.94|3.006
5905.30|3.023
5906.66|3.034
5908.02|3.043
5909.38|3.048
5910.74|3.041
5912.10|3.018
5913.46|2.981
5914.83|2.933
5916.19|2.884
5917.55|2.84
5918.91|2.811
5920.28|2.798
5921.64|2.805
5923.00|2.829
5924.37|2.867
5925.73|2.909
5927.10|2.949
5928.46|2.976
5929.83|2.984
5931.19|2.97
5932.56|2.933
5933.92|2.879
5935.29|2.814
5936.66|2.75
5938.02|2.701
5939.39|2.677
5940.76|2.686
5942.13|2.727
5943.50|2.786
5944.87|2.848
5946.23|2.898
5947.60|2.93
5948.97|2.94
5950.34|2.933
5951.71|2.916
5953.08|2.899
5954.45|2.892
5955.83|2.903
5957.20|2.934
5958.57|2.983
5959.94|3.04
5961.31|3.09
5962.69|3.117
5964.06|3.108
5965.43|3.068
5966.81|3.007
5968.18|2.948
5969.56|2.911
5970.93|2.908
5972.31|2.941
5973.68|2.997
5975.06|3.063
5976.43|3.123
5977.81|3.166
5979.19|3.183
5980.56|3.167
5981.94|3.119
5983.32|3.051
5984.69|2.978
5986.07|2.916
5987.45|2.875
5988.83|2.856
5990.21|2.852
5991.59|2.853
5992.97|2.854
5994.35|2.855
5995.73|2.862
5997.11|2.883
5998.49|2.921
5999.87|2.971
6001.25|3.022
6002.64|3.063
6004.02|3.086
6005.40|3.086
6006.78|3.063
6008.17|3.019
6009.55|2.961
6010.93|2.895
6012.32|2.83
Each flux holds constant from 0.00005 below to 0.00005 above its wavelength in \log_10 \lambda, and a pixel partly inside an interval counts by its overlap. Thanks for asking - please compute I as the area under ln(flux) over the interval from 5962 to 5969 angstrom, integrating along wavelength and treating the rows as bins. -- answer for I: 7.8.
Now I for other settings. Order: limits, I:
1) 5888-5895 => 7.3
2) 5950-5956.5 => 6.9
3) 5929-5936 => 7.5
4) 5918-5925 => 7.3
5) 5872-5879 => 7.3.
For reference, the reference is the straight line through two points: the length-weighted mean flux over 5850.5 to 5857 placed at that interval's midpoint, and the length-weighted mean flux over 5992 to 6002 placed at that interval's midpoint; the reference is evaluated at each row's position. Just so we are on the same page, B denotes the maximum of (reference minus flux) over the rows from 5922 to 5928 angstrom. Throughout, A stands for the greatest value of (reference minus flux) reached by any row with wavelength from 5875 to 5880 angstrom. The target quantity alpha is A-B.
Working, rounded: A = 0.03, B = 0.05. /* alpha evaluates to -0.02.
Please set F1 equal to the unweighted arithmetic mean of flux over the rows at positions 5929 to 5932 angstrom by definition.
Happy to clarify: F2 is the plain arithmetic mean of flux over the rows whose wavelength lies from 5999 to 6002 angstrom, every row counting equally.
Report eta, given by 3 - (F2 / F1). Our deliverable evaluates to 1.99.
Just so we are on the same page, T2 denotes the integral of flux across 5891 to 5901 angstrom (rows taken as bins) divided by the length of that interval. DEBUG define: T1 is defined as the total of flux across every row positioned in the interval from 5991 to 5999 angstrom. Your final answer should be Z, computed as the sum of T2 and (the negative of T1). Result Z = -14.4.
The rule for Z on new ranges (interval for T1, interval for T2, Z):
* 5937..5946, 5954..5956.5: -13.5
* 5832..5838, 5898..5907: -11.4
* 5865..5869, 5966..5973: -5.7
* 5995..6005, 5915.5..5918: -17.9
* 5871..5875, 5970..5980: -5.5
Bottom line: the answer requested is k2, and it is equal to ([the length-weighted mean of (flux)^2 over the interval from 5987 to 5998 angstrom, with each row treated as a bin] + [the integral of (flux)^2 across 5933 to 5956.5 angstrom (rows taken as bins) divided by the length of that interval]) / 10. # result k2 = 1.62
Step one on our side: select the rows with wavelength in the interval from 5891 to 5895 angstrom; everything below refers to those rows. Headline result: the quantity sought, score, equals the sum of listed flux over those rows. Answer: 8.3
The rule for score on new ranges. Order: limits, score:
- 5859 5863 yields 8.9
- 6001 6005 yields 9.2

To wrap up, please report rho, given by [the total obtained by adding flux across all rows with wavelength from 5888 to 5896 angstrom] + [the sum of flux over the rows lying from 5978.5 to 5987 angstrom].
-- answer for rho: 35.3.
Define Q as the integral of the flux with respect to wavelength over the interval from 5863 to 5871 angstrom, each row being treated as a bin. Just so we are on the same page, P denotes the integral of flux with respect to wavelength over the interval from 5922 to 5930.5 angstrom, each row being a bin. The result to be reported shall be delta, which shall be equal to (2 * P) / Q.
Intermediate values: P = 24.8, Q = 23.1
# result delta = 2.15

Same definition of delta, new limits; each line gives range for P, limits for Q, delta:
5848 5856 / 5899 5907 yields 1.90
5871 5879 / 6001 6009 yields 1.85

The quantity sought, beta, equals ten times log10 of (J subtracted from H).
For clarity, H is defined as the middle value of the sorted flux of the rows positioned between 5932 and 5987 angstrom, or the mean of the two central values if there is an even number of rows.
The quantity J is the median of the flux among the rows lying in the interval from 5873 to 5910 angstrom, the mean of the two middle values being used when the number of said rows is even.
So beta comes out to -14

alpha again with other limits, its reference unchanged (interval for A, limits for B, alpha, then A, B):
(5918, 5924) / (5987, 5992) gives 0.02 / 0.08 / 0.05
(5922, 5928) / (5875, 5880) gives 0.02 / 0.05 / 0.03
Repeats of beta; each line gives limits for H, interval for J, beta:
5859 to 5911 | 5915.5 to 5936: -19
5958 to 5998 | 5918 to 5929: -9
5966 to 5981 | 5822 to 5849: -8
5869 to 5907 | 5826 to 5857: -15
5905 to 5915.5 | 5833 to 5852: -6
